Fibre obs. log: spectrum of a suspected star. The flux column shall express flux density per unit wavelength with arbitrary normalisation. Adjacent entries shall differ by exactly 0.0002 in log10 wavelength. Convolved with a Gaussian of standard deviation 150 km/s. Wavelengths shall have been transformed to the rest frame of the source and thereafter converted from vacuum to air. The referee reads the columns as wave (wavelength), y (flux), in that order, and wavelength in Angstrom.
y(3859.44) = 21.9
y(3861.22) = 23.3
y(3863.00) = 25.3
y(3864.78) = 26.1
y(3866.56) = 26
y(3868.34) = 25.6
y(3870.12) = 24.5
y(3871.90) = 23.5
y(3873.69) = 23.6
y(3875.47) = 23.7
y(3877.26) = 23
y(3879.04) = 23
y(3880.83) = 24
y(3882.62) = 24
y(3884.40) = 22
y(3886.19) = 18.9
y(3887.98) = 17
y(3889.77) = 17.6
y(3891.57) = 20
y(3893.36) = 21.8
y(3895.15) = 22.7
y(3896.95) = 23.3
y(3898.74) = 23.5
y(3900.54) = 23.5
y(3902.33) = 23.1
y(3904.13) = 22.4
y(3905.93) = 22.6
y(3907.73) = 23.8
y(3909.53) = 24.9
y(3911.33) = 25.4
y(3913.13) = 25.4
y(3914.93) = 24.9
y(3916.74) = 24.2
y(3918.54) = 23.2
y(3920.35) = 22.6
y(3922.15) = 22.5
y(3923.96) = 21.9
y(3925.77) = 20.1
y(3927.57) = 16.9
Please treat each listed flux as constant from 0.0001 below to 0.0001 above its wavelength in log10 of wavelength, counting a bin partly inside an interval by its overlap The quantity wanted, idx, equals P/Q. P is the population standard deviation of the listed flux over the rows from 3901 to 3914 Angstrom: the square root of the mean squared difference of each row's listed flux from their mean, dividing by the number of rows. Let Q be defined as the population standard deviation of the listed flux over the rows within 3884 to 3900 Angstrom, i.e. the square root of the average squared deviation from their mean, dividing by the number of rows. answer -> 0.5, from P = 1.2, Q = 2.32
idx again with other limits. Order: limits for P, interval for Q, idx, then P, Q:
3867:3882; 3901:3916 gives 0.7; 0.8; 1.17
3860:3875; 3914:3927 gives 0.7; 1.1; 1.45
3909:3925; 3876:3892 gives 0.5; 1.3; 2.58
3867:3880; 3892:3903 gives 1.4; 0.9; 0.60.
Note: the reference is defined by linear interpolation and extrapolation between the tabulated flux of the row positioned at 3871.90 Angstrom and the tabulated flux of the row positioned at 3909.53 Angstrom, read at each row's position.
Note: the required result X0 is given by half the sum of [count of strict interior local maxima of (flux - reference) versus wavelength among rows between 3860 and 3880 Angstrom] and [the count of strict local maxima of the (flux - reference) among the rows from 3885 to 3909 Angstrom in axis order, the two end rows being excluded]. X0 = 1.5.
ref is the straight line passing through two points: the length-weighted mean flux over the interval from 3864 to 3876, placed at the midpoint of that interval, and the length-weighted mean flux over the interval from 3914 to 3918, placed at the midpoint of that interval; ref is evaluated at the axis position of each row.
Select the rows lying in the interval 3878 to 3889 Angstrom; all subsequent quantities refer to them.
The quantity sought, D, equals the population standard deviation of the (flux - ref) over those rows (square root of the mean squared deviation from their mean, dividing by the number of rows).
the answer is 2.6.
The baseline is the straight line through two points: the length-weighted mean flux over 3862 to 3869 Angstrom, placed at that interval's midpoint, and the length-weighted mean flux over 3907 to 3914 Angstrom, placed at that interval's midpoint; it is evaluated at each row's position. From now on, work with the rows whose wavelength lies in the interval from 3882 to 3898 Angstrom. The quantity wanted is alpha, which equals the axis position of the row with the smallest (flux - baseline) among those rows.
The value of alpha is 3887.98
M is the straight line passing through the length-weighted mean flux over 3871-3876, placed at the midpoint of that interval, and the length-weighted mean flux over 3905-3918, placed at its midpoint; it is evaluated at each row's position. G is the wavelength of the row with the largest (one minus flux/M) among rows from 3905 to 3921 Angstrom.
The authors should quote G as 3920.35 Angstrom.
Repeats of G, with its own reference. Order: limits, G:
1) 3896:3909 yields 3904.13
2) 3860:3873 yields 3871.90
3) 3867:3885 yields 3884.40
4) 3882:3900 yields 3887.98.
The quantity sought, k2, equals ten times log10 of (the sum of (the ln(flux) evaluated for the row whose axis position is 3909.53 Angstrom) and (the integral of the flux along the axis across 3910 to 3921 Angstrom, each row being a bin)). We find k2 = 24.3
